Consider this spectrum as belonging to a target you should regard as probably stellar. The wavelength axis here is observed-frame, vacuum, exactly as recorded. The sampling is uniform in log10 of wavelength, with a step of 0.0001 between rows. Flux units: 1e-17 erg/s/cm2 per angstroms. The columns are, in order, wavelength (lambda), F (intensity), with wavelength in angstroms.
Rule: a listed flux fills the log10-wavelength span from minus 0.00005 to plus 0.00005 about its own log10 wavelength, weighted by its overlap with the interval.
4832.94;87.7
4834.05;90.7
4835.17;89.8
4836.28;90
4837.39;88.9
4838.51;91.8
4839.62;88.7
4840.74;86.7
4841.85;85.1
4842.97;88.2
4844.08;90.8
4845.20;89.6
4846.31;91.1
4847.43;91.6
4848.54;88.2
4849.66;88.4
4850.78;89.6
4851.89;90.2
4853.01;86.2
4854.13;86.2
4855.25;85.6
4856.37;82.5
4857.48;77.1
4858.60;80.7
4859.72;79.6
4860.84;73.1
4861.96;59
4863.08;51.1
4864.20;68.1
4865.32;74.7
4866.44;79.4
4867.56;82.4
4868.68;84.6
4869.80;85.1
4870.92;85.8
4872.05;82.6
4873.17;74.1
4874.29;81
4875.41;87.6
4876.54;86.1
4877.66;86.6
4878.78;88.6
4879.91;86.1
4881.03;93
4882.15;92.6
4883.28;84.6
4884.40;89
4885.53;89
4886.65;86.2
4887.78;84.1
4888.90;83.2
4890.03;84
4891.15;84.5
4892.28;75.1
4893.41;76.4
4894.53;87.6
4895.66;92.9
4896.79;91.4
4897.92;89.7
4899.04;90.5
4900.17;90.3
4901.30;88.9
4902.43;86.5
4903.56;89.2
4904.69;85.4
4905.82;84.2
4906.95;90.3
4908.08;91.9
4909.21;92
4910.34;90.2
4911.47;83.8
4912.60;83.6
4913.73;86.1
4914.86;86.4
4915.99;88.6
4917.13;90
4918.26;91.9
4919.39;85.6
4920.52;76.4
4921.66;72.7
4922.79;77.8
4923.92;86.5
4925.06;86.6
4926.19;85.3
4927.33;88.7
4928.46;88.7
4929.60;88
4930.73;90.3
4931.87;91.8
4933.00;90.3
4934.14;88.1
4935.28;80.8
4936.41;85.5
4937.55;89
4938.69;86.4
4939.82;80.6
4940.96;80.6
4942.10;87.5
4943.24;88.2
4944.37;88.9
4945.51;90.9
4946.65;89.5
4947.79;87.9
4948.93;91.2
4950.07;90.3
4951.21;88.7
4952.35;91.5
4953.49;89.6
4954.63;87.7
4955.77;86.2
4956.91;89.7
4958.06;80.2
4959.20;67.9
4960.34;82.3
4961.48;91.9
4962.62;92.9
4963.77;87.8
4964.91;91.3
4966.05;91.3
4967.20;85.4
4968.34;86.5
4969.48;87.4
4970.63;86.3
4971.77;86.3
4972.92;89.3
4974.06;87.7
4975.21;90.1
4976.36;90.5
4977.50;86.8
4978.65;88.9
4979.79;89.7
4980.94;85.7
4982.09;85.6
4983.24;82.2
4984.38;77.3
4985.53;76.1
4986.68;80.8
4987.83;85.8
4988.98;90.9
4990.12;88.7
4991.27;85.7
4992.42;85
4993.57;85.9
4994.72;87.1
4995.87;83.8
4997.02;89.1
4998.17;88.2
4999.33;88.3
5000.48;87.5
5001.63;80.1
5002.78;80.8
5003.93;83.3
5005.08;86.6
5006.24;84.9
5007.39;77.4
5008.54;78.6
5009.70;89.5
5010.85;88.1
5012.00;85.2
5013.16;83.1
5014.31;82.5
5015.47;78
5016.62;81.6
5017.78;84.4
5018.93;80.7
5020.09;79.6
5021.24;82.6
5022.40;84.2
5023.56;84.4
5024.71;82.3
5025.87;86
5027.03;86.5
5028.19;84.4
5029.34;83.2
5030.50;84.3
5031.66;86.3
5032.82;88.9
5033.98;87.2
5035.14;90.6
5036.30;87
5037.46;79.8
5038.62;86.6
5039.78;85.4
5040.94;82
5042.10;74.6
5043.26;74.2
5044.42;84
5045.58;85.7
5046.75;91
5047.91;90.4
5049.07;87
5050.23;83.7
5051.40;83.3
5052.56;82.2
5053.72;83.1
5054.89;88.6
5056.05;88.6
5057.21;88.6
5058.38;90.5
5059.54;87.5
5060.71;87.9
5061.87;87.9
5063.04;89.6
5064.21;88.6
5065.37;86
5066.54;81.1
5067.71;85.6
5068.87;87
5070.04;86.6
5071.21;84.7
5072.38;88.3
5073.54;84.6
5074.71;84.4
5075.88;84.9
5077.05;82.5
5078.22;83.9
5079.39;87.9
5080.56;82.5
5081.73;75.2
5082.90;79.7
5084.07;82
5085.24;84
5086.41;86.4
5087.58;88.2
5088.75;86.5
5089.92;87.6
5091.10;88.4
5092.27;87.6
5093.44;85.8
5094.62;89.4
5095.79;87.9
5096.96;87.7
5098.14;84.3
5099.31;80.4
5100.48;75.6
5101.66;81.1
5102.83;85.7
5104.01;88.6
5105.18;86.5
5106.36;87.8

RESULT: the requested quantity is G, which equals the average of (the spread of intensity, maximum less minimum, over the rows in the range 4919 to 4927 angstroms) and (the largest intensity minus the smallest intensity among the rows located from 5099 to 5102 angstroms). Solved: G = 9.7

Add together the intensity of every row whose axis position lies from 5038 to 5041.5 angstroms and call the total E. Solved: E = 254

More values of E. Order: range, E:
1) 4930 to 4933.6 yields 272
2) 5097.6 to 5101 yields 240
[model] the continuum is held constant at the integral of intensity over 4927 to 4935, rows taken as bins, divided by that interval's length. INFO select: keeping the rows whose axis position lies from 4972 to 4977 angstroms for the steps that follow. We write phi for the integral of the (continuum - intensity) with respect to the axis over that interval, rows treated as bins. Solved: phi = 0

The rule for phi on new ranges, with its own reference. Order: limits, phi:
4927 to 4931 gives 1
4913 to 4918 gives 6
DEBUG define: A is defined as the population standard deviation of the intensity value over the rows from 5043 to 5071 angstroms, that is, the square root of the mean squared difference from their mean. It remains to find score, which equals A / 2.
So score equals 1.8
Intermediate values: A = 3.6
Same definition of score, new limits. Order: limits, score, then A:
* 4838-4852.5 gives 0.9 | 1.9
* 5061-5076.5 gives 1.1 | 2.2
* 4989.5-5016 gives 1.8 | 3.6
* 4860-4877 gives 5.1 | 10.3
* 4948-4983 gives 2.3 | 4.6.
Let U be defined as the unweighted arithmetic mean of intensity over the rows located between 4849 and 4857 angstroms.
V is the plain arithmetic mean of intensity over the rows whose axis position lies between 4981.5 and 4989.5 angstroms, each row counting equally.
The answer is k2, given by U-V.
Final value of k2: 4.3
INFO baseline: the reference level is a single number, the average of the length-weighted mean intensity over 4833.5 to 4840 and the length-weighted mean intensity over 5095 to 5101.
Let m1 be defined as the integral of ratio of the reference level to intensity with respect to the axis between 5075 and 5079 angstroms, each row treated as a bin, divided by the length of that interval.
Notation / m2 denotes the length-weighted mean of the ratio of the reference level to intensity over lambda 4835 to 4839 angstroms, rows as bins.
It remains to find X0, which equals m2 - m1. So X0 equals -0.069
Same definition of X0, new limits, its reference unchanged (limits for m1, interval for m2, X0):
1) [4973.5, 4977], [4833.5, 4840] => -0.006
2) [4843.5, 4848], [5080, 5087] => 0.107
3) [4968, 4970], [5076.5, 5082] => 0.050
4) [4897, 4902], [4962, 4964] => -0.012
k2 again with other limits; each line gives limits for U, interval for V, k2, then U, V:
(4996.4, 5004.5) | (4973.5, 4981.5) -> -3.2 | 85.3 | 88.5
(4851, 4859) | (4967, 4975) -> -2.9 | 84.1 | 87.0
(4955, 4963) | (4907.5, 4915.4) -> -3.3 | 84.4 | 87.7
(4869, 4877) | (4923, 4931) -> -4.5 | 83.2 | 87.7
